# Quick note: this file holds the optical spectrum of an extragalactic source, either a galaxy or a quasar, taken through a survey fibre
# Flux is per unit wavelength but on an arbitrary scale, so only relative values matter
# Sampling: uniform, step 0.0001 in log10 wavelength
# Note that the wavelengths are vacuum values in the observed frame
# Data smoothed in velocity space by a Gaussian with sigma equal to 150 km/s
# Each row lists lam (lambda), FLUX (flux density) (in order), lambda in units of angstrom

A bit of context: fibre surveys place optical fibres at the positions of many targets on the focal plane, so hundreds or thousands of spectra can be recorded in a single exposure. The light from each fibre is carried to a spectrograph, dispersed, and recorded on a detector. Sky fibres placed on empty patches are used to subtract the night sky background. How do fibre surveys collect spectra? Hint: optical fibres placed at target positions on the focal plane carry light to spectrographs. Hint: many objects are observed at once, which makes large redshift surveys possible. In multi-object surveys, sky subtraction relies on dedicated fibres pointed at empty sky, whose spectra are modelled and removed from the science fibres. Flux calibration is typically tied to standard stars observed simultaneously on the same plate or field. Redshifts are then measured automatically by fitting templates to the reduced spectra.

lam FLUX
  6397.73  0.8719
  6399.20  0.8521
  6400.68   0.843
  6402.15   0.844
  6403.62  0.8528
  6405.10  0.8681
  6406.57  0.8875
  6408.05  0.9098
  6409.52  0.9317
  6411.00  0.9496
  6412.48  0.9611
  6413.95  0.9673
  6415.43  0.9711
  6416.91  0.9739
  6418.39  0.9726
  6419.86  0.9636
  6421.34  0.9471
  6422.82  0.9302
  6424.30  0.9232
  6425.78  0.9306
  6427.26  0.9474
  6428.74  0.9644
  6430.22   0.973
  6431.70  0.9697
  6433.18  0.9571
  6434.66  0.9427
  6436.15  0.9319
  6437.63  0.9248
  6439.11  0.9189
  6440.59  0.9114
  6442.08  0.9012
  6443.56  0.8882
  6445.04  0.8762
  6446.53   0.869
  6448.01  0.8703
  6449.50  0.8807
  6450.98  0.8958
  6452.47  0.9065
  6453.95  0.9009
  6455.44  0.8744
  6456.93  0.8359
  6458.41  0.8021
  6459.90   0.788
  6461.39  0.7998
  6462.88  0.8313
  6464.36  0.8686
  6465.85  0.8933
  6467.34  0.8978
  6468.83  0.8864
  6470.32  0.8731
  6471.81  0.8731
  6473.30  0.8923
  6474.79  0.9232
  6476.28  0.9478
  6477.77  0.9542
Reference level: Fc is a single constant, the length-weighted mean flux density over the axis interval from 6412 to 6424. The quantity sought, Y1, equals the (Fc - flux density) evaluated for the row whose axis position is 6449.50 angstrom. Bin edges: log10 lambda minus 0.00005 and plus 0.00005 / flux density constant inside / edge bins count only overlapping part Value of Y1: 0.08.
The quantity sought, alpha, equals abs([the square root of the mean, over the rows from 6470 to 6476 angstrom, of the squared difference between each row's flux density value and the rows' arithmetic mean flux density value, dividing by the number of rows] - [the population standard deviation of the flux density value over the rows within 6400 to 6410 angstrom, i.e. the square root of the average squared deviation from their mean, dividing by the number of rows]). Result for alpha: 0.011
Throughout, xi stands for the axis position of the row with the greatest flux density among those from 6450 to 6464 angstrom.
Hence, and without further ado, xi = 6452.47 angstrom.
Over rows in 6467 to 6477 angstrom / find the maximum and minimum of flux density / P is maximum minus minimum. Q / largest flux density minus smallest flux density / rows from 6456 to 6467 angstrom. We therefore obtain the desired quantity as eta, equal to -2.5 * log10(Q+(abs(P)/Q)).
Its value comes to 0.2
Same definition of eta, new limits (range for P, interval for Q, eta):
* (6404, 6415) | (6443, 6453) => -1.1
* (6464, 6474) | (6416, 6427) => 0.5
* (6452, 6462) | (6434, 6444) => -0.9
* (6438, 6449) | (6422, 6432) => -0.1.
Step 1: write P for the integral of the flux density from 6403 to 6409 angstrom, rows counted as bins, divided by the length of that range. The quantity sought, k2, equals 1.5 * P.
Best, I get 1.32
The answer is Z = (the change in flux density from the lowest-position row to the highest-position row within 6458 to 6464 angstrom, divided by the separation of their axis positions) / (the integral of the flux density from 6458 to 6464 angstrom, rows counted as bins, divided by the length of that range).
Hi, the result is 0.008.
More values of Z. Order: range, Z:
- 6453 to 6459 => -0.026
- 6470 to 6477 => 0.014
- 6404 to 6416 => 0.011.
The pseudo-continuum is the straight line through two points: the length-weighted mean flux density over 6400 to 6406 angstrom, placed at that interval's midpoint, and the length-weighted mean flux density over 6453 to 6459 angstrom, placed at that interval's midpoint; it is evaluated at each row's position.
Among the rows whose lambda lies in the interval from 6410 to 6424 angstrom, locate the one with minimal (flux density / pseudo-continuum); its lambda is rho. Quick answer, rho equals 6422.82 angstrom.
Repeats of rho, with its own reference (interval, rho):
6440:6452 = 6446.53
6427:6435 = 6434.66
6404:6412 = 6405.10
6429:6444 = 6443.56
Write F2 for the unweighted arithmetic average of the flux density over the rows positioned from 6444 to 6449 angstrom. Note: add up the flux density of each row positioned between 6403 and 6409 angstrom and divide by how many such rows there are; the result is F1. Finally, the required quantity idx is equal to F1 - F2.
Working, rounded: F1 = 0.88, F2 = 0.87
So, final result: 0.01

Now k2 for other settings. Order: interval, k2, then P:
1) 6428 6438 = 1.43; 0.95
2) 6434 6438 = 1.40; 0.93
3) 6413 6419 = 1.46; 0.97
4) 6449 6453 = 1.34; 0.89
